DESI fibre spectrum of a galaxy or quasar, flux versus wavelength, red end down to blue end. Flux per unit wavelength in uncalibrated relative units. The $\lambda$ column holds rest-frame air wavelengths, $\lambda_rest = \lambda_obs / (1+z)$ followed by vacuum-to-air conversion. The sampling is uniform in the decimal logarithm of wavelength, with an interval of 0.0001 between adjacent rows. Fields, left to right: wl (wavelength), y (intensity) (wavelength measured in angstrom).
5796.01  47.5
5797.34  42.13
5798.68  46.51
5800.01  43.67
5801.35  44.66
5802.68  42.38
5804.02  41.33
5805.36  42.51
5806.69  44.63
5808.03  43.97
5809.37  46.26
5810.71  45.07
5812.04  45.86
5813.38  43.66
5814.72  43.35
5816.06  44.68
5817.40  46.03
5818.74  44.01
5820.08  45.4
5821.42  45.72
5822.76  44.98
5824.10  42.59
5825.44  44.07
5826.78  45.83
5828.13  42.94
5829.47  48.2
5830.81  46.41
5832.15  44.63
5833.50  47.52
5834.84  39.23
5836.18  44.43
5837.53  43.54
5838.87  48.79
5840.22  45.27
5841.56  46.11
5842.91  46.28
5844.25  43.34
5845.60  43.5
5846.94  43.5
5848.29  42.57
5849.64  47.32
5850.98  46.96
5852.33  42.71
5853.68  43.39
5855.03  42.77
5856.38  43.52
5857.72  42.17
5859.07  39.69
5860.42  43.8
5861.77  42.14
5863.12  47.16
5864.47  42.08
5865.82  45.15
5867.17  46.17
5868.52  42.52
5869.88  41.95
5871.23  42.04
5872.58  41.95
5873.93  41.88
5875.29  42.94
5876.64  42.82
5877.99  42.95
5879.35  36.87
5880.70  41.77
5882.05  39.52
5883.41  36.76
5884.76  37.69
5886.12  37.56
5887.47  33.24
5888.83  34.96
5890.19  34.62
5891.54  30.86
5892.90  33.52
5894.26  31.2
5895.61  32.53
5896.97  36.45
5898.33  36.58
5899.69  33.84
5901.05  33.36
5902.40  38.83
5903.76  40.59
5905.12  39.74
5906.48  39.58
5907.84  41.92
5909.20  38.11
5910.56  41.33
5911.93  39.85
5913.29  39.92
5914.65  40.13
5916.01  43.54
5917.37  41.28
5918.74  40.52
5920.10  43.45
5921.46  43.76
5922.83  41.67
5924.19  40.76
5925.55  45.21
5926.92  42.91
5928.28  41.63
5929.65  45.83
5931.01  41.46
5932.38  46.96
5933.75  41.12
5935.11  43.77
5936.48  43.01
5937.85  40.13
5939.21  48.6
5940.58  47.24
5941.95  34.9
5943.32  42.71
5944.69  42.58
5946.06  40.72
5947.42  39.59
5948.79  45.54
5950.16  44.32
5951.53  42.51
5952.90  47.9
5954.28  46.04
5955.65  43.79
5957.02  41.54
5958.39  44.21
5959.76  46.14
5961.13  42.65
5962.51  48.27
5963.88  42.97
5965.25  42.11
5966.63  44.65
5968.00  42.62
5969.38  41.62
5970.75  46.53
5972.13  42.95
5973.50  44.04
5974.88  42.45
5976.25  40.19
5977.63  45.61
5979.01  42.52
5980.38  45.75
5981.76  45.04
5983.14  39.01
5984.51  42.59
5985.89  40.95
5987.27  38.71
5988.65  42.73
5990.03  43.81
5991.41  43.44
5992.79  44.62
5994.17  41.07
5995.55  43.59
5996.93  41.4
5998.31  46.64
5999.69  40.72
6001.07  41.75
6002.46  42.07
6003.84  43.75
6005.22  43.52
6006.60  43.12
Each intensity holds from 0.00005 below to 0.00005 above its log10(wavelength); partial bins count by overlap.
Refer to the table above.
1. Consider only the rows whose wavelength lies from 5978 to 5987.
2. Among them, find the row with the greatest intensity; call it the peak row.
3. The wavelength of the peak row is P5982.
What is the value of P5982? 5980.38 angstrom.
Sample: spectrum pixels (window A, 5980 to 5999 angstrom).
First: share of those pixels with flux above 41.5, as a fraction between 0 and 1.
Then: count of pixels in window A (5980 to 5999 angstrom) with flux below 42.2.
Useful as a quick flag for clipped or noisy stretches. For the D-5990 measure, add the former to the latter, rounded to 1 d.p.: 5.6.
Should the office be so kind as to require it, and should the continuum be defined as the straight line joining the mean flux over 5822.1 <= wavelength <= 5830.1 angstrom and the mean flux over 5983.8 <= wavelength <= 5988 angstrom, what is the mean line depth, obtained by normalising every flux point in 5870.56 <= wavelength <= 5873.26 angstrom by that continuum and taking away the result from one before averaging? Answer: 0.037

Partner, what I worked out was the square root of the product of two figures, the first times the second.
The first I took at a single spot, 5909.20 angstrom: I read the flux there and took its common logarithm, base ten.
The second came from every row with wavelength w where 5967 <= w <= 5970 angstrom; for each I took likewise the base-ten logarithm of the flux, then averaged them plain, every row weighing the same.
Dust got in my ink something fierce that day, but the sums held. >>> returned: 1.60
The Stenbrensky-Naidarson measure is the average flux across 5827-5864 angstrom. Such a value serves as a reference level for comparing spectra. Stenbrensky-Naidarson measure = 44.4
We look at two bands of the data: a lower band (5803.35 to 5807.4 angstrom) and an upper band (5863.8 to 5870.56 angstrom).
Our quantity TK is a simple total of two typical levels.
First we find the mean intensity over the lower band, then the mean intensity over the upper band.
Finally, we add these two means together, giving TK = 86.4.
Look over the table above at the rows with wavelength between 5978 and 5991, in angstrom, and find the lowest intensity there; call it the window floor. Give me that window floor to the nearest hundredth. 38.71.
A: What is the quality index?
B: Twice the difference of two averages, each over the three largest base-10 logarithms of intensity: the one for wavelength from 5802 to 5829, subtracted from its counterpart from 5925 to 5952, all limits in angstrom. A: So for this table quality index 0.03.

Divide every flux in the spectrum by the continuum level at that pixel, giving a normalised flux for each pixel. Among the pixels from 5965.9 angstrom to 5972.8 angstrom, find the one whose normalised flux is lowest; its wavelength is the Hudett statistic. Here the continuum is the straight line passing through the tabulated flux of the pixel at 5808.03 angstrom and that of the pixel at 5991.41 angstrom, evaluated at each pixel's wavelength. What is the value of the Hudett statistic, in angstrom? 5969.38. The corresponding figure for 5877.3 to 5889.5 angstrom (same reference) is 5887.47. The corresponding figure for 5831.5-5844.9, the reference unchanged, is 5834.84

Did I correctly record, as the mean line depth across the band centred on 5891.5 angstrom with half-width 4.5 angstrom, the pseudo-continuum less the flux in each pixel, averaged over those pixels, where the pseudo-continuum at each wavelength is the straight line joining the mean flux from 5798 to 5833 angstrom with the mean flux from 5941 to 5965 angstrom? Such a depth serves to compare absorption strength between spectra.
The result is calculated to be 10.9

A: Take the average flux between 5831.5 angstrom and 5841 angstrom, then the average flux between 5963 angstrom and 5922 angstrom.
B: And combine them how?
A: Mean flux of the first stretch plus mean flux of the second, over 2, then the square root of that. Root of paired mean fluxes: 6.64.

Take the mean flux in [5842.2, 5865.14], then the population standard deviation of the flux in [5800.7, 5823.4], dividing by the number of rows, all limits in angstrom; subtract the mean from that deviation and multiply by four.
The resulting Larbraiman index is -169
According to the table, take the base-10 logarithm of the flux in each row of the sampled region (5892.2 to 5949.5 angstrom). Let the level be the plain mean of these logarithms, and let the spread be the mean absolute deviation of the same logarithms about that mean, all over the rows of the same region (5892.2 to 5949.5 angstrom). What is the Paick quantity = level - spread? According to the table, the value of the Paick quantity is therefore 1.57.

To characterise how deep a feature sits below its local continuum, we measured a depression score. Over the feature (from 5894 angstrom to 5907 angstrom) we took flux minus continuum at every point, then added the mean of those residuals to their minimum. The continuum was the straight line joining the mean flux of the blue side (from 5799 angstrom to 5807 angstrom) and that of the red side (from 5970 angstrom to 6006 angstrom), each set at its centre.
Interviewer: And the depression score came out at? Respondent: -19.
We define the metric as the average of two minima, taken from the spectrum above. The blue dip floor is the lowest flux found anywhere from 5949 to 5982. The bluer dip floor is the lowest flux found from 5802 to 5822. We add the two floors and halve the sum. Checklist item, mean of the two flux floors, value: 40.8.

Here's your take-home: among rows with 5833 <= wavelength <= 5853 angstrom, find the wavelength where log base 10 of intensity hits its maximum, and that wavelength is 5838.87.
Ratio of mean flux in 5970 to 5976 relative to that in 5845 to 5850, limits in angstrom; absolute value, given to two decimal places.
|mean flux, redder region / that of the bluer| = 0.99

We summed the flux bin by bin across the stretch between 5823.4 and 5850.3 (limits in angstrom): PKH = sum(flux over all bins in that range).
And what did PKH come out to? 896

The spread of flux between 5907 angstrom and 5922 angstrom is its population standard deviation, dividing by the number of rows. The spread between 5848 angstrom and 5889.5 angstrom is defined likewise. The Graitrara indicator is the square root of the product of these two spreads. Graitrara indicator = 2.39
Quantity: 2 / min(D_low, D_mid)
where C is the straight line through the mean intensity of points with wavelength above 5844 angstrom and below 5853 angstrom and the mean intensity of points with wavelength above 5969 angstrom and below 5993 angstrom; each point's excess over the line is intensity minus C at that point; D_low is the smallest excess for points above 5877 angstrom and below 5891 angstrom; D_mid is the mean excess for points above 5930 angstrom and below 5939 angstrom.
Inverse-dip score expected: -0.19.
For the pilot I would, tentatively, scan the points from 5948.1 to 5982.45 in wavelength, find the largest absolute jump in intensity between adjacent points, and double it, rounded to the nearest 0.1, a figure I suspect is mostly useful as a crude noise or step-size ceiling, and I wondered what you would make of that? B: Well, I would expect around 11.2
